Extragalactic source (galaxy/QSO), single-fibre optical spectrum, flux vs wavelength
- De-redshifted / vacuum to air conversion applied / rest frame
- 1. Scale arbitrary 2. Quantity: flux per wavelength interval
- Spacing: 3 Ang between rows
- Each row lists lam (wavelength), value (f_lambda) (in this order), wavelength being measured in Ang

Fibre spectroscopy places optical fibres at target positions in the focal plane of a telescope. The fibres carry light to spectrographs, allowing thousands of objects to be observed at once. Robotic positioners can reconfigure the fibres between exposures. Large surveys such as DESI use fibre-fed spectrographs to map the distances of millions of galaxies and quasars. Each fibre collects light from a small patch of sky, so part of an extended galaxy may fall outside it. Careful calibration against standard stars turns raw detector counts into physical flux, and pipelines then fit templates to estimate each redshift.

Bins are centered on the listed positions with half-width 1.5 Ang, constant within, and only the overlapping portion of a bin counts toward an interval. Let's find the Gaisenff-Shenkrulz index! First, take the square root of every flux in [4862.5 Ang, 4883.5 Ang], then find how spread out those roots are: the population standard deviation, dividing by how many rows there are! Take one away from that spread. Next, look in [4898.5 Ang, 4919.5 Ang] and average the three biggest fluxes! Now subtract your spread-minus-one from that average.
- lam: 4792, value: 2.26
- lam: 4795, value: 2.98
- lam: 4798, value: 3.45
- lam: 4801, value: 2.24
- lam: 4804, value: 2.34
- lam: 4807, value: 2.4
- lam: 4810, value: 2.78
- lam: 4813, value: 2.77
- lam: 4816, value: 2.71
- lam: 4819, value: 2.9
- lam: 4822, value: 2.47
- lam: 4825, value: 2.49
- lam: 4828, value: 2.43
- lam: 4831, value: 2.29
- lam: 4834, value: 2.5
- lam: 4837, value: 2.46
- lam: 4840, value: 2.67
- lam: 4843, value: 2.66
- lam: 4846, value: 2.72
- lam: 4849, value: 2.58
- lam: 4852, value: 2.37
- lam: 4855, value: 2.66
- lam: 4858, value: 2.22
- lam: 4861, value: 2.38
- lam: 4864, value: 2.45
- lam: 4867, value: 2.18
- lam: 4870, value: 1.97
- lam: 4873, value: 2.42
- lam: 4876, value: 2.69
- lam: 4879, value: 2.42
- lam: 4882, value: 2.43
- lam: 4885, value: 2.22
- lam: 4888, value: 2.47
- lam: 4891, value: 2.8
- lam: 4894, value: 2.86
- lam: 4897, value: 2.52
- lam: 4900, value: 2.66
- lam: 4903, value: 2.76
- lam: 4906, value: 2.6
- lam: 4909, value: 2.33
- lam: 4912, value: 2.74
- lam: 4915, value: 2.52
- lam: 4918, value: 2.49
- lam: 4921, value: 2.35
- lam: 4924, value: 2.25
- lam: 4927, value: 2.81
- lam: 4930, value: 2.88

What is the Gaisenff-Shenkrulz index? 3.65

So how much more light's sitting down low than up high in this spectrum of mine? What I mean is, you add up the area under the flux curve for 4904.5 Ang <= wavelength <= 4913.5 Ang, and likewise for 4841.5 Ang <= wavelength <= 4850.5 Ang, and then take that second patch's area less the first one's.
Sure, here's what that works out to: 1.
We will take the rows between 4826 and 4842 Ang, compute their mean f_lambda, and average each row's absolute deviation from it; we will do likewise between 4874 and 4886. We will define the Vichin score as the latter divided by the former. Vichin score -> 1.4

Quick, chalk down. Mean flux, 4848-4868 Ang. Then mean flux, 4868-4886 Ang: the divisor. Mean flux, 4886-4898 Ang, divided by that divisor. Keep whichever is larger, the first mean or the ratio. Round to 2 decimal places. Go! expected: 2.41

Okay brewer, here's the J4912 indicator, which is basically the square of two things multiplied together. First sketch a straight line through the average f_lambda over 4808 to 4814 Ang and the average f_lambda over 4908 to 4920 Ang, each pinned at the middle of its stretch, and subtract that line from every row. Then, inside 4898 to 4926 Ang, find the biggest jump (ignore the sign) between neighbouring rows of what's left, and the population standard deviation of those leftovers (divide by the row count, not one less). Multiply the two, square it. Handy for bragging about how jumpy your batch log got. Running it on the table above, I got 0.0045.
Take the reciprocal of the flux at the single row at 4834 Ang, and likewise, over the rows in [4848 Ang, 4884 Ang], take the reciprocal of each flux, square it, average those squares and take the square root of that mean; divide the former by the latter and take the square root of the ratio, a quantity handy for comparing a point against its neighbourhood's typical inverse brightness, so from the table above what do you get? 0.97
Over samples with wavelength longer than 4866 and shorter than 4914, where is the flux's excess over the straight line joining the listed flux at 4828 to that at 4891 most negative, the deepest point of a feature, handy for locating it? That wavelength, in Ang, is 4870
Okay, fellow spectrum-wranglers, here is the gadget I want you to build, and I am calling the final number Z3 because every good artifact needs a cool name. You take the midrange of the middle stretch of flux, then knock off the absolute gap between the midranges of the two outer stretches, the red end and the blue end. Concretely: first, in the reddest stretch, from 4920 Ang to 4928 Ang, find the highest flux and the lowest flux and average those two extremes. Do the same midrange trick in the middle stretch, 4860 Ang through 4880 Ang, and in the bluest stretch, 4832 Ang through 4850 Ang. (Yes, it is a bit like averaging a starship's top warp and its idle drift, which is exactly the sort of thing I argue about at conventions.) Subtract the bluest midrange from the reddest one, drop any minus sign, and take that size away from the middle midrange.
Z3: 2.27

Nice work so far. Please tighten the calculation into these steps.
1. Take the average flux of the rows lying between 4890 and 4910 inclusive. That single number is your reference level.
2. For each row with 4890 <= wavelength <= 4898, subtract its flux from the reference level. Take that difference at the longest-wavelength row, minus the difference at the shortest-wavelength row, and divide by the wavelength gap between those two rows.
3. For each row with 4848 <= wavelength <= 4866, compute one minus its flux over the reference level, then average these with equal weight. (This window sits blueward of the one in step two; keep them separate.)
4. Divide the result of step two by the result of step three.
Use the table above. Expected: 0.6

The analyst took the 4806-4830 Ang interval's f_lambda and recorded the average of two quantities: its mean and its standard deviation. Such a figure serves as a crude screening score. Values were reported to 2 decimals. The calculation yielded 1.40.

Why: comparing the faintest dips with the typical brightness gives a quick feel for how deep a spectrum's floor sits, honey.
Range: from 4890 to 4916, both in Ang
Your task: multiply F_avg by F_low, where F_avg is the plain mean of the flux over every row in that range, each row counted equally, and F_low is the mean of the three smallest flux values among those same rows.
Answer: 6.49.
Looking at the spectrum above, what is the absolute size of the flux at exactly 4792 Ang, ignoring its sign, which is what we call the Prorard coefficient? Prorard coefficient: 2.26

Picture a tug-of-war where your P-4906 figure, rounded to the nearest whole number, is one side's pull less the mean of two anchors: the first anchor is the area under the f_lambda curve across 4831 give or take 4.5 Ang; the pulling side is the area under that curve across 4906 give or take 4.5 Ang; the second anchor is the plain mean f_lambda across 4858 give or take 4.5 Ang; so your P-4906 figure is 11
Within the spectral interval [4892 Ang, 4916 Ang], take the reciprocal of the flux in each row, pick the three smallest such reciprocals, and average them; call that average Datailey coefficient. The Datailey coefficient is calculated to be 0.359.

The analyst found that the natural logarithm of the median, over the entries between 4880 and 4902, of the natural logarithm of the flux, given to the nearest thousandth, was -0.079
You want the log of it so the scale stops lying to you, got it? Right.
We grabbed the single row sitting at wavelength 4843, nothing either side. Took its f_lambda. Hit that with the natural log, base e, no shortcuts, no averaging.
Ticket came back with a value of 0.98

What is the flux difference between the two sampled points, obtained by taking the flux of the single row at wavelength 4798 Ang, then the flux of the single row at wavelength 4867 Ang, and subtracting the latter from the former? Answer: 1.3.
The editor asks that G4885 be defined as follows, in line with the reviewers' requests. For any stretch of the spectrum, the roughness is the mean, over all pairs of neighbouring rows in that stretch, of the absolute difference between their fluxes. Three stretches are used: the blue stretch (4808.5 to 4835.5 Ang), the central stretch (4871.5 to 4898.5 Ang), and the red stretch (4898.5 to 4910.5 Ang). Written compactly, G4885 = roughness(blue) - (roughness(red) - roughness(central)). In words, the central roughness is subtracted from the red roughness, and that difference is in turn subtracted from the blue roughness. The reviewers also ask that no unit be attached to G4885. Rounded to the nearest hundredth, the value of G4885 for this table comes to 0.18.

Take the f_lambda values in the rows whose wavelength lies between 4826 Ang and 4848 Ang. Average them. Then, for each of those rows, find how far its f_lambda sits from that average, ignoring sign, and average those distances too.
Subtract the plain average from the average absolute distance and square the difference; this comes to 5.78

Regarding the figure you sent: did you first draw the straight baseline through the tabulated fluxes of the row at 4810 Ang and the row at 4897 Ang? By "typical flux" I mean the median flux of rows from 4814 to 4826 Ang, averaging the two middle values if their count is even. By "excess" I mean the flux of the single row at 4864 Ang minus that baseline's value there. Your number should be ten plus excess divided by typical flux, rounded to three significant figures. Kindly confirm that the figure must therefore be 9.94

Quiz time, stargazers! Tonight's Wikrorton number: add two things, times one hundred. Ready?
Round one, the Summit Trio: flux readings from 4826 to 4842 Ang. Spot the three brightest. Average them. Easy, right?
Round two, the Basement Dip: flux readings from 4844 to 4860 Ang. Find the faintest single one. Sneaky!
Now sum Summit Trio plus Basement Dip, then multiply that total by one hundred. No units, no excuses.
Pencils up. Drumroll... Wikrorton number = 476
